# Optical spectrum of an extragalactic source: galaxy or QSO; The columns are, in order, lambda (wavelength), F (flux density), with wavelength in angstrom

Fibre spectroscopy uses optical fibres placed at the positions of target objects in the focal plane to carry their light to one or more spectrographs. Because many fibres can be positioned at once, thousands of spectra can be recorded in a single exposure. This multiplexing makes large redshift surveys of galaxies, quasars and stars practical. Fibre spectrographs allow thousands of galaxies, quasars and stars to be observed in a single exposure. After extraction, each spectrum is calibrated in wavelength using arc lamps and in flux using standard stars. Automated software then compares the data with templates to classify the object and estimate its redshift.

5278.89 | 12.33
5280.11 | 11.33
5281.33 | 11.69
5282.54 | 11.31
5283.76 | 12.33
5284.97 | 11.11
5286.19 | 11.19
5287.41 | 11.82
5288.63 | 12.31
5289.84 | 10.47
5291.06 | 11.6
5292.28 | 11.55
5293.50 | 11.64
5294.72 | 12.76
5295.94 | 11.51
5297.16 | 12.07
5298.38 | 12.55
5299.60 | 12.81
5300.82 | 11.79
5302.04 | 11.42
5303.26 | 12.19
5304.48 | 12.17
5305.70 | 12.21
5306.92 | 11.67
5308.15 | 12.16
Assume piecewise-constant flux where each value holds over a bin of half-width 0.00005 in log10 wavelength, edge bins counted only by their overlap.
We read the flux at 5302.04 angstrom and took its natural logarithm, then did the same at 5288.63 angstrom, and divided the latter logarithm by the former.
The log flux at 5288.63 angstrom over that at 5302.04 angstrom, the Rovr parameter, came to 1.03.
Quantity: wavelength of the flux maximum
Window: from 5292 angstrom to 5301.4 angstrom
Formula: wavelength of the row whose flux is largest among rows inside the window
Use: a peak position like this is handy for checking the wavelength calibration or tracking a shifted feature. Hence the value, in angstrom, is 5299.60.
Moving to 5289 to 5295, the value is 5294.72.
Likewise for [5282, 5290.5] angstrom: 5283.76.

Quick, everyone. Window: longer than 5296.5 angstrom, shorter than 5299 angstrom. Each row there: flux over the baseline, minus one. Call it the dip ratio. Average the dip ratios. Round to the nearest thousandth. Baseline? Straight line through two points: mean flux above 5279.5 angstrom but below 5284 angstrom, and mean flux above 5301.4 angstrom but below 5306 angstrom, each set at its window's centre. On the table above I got 0.034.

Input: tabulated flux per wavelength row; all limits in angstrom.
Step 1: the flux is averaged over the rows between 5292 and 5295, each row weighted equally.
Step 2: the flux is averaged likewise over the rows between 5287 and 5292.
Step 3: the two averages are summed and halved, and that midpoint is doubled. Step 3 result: 23.5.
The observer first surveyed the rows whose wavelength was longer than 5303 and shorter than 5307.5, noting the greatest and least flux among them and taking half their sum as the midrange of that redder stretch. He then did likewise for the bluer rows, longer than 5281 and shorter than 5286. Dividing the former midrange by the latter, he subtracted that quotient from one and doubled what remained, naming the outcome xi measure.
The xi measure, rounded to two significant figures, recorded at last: -0.038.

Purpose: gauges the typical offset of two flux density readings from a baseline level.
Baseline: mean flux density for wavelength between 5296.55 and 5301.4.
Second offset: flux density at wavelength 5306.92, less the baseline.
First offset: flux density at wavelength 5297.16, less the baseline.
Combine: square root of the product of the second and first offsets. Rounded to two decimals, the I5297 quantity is 0.39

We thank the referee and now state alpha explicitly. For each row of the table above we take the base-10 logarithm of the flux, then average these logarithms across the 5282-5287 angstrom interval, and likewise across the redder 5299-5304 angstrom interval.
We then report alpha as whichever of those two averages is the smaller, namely 1.060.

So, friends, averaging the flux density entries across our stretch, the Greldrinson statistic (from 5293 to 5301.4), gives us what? 12.2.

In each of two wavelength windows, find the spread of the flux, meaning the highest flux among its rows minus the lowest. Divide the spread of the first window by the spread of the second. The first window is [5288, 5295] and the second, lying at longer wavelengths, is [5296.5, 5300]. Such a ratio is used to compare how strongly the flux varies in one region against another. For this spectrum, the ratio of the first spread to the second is 3.1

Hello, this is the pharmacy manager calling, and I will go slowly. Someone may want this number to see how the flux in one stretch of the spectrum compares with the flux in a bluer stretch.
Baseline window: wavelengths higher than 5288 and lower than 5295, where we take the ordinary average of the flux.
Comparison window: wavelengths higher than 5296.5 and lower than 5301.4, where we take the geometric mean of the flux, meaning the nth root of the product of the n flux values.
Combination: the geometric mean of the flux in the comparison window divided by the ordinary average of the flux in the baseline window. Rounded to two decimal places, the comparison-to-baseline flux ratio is 1.05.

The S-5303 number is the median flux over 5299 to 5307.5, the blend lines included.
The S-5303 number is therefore 12.2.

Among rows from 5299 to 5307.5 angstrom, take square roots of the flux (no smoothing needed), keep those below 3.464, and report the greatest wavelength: 5306.92 angstrom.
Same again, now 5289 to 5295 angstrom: 5293.50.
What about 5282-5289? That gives 5287.41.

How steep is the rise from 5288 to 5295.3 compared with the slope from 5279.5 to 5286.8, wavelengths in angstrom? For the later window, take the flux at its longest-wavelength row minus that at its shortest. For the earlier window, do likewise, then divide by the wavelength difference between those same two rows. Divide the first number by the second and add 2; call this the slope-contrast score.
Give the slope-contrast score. -18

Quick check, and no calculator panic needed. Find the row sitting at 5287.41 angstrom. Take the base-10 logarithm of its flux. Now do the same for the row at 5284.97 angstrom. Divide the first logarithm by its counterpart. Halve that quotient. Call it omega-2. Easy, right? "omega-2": 0.513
